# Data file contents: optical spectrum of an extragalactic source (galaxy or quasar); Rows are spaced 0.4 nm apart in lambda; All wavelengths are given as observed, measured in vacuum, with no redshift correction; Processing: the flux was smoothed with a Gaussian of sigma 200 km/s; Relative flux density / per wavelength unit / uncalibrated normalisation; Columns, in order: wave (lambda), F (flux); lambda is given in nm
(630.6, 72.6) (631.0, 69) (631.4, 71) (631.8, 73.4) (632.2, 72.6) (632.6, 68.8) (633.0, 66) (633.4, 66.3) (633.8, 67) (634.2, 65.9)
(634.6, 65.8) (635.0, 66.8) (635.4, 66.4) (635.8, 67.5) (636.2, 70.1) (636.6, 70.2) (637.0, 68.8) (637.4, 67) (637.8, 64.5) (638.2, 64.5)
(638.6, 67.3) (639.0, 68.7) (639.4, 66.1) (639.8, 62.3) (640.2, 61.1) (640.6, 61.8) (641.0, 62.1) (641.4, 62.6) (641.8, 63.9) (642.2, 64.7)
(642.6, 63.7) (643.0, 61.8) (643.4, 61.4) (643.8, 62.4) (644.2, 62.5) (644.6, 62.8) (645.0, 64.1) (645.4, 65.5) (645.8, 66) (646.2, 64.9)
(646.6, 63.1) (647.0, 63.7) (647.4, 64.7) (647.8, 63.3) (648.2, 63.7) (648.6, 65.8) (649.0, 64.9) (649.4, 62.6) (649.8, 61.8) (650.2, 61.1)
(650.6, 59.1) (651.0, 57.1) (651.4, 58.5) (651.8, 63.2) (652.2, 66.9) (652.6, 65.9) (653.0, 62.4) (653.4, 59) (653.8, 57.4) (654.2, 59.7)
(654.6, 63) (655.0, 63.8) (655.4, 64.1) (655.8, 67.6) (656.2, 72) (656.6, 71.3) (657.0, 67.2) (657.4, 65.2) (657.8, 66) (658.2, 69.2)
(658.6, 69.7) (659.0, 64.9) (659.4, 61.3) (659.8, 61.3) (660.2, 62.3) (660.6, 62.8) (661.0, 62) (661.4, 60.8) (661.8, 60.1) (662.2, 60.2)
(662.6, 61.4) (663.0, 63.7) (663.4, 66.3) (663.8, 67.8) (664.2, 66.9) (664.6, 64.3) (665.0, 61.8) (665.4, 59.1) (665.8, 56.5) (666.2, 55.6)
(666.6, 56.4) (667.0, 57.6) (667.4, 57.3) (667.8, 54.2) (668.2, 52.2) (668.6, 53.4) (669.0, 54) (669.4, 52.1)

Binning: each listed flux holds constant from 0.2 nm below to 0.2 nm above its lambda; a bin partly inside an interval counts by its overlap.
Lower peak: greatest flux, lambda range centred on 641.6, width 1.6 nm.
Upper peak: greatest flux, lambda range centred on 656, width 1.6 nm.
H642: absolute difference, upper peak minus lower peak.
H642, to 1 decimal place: 7.3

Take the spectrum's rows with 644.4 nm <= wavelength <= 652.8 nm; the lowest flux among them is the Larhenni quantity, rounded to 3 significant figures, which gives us 57.1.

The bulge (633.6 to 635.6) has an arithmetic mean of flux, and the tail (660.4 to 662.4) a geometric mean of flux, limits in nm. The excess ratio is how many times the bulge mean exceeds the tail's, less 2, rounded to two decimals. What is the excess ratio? -0.91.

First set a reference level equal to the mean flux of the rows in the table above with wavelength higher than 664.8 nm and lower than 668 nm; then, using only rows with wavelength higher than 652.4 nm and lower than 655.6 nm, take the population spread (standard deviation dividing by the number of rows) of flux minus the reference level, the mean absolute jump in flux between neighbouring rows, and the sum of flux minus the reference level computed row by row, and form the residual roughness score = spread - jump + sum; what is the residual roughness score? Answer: 37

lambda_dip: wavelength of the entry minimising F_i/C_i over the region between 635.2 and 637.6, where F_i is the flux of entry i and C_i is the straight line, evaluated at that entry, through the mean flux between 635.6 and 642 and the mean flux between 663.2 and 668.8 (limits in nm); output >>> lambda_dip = 635.4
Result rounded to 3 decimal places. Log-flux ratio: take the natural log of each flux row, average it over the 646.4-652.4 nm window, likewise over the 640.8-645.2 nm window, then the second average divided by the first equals 1.001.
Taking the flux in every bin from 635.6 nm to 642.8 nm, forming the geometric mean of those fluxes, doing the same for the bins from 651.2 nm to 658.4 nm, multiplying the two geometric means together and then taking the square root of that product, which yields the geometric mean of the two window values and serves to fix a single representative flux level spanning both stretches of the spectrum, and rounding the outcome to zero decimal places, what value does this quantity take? 65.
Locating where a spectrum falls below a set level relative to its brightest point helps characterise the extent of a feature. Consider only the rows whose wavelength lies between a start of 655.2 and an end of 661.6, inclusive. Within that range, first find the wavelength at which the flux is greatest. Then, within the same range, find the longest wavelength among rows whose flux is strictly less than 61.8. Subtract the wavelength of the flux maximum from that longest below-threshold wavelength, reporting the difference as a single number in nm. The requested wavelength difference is 5.20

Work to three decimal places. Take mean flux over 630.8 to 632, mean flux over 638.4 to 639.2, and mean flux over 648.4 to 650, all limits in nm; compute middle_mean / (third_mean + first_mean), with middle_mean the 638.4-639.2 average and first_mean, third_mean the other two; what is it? 0.504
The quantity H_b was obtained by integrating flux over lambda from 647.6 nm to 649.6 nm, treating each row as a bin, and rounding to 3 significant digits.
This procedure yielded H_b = 128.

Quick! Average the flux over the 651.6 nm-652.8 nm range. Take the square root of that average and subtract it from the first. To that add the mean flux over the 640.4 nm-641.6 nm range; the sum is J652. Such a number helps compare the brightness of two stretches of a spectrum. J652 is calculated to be 119.4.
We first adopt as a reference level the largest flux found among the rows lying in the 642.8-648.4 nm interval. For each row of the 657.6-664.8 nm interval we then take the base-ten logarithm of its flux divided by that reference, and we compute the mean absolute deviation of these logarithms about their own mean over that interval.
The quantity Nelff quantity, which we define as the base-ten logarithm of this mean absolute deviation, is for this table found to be -1.75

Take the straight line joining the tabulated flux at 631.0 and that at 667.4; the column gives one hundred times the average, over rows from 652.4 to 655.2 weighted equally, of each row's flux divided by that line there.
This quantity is 100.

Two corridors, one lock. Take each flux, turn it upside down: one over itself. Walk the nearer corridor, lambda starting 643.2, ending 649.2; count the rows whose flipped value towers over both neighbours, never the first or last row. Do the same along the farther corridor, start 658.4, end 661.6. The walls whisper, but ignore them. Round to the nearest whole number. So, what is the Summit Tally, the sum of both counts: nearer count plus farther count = 2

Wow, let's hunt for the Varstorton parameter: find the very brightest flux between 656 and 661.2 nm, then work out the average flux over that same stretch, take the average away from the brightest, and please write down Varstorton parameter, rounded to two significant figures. 6.2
